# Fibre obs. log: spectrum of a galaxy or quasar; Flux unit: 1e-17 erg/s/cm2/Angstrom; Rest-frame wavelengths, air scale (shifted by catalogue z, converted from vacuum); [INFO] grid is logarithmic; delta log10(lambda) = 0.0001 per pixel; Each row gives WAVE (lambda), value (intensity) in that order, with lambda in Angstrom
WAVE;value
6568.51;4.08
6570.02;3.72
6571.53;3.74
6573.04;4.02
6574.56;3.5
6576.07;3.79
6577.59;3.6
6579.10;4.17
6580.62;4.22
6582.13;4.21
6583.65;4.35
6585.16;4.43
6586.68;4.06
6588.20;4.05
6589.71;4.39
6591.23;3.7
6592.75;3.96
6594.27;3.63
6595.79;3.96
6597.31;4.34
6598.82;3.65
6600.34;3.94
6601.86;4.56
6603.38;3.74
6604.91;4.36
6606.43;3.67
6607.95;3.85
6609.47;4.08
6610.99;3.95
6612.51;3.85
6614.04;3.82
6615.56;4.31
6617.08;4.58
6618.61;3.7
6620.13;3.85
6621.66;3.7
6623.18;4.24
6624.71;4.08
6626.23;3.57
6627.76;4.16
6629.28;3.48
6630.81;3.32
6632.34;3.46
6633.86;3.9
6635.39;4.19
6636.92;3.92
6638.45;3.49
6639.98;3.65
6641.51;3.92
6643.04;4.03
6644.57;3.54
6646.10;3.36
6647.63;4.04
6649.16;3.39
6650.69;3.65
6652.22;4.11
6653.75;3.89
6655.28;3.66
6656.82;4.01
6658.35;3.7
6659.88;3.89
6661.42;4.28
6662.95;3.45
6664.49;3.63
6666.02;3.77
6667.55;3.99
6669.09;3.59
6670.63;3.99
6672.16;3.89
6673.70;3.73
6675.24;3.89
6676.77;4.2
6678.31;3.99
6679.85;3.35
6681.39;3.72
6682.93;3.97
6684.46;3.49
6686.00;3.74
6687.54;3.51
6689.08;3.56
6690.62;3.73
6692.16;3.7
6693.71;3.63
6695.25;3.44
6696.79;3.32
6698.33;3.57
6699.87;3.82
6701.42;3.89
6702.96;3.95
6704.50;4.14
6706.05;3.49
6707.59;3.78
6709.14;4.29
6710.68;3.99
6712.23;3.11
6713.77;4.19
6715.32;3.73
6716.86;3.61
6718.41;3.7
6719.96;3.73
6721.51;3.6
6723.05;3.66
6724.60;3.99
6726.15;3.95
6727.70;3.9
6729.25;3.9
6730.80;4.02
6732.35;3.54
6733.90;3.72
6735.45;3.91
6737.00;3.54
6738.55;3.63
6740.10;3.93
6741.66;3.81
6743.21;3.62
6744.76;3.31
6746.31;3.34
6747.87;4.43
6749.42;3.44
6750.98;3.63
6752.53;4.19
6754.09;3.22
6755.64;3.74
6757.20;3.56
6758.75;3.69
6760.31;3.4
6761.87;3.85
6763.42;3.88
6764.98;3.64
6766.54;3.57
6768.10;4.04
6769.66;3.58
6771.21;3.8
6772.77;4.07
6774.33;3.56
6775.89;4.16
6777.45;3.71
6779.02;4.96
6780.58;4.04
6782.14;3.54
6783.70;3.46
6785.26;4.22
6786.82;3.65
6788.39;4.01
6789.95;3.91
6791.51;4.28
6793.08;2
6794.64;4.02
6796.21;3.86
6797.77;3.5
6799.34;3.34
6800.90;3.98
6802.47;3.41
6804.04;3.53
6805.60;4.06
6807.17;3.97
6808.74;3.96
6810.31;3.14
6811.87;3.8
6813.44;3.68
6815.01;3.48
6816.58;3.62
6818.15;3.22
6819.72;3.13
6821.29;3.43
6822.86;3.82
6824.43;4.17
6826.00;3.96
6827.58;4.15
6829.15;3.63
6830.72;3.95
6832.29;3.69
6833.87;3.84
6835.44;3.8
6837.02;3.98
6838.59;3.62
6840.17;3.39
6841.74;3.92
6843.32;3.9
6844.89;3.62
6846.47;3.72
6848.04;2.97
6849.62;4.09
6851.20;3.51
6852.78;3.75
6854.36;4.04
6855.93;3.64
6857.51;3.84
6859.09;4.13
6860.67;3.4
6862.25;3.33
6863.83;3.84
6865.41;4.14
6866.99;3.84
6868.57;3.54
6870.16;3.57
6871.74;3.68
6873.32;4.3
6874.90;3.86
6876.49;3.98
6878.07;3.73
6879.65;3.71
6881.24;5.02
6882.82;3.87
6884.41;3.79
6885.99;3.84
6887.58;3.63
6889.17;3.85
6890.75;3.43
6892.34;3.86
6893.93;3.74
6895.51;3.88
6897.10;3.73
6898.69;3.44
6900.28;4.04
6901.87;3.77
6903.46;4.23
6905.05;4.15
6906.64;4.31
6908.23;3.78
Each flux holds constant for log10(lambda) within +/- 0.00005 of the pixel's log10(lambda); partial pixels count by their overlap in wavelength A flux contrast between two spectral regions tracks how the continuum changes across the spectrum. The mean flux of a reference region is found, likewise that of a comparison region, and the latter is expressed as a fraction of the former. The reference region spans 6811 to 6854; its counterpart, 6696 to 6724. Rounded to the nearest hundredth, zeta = 1.02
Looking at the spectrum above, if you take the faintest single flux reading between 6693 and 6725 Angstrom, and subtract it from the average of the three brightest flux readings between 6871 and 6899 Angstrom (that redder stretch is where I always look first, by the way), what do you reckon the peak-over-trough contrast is 1.3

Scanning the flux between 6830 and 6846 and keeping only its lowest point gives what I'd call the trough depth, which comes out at 3.39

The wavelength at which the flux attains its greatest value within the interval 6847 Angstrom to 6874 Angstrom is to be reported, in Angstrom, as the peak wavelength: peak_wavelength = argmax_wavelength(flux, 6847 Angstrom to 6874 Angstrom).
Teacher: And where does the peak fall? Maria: 6873.32 Angstrom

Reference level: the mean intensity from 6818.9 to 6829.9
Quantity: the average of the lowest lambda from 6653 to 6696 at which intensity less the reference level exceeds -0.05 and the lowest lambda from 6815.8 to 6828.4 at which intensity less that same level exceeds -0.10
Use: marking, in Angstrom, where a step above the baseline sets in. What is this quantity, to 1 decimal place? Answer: 6738.3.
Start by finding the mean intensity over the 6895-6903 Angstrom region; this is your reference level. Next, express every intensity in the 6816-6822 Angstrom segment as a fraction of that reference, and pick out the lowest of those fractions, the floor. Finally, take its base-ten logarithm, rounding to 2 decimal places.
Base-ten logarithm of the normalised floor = -0.08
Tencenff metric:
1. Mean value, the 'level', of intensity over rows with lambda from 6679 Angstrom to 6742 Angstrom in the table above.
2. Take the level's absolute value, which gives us 3.74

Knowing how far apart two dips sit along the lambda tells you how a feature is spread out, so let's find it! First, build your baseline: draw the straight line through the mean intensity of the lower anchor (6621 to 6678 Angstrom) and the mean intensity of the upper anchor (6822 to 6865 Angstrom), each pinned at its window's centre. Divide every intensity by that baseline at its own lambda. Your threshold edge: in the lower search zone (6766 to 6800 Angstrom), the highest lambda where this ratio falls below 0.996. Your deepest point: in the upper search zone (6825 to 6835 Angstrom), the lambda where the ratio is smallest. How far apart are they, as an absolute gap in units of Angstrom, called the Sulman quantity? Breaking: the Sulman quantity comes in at 29.8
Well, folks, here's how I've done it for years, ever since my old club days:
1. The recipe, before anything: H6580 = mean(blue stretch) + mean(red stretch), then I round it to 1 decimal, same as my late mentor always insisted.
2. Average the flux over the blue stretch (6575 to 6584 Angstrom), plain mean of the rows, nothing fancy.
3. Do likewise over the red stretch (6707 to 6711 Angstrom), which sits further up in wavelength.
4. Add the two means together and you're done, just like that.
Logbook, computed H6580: 8.1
